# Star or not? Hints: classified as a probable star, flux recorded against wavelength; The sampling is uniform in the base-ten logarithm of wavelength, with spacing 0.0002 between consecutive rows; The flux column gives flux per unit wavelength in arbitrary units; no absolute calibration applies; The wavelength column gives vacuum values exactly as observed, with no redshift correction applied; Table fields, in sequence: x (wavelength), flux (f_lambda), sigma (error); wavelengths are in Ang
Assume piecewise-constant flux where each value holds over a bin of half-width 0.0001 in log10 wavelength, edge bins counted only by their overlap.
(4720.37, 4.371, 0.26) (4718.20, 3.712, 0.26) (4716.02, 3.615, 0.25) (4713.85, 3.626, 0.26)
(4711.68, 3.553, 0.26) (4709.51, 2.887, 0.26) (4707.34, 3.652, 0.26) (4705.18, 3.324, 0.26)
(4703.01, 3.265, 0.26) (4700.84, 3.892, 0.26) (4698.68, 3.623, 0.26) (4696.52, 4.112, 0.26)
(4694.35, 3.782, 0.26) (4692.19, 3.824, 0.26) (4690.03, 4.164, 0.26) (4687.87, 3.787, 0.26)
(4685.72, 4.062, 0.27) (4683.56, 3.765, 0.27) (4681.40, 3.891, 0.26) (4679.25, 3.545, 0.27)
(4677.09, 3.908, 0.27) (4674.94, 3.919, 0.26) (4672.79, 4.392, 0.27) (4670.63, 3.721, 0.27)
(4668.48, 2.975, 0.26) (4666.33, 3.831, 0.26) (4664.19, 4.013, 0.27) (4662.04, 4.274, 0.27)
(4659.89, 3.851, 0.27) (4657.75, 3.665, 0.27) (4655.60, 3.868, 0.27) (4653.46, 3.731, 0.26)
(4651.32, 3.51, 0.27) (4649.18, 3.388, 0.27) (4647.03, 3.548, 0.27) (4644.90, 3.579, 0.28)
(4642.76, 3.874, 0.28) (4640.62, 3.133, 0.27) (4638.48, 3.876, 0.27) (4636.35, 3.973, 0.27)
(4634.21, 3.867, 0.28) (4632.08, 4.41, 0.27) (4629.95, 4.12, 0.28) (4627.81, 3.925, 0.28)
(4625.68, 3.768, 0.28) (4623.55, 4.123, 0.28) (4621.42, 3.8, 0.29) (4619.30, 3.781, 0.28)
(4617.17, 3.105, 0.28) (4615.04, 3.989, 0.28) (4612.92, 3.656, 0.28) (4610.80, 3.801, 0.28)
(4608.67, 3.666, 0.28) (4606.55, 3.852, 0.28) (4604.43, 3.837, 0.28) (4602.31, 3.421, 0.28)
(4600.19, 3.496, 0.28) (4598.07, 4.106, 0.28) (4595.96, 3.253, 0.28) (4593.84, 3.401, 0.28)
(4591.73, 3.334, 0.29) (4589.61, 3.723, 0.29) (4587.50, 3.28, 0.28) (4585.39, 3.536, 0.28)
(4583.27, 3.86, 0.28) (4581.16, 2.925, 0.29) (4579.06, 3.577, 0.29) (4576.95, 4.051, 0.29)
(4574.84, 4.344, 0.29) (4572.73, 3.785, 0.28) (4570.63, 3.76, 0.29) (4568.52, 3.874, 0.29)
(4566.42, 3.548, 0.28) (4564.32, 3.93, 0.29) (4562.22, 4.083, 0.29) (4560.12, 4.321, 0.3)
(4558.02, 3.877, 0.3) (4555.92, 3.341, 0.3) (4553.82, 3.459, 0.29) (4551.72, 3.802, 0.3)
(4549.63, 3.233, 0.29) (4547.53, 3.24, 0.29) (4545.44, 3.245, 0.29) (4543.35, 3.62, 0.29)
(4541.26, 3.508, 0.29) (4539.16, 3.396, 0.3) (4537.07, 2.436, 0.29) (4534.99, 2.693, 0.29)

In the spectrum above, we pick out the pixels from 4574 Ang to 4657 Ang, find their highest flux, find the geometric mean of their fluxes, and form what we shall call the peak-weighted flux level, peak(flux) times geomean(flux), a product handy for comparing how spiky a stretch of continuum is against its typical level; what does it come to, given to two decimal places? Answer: 16.27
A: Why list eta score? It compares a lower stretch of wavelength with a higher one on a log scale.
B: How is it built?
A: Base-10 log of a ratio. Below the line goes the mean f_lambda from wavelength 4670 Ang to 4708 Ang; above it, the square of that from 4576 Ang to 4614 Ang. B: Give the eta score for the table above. 0.53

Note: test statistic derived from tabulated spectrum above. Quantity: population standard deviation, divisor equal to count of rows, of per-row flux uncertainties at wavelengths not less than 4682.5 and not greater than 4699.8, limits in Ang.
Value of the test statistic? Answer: 0.0043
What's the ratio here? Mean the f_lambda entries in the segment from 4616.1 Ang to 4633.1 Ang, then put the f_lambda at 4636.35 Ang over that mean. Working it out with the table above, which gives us 1.02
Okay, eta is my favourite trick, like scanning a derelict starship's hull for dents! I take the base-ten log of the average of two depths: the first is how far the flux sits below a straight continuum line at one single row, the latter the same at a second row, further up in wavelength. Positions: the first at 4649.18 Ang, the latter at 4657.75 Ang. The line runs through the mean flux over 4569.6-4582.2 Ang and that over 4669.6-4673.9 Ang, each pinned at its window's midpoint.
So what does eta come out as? -0.33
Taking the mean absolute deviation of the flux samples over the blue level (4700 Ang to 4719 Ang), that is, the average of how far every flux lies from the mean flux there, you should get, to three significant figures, 0.229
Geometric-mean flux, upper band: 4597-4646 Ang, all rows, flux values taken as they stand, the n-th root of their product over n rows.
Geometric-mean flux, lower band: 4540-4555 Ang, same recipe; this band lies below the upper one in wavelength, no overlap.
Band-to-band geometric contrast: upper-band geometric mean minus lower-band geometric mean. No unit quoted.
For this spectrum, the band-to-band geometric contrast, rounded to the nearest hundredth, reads 0.34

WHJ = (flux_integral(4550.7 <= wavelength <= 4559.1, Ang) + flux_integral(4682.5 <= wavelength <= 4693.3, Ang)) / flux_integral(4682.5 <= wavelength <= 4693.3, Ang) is 1.72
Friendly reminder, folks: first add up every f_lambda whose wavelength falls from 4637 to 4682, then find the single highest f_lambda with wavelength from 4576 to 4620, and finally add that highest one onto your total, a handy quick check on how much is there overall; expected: 82.6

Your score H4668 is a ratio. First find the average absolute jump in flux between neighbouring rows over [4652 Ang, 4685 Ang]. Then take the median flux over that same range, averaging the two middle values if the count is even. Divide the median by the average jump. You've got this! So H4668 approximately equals 10.8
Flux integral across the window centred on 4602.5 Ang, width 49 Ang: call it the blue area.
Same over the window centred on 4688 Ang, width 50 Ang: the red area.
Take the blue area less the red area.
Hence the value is -9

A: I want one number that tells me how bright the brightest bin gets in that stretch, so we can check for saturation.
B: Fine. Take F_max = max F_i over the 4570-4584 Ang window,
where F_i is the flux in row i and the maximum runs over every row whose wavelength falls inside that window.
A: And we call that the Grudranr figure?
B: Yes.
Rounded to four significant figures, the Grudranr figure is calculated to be 4.344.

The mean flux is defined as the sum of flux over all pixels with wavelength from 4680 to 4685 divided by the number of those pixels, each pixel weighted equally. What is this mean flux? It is 3.83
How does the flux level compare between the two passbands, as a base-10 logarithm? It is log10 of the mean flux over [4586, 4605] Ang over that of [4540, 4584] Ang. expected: -0.018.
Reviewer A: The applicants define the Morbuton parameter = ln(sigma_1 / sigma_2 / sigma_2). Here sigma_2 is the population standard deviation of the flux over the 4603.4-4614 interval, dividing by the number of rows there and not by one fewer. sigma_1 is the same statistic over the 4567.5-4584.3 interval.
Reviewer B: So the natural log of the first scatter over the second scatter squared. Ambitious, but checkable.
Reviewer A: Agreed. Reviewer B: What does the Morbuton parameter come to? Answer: 4.0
